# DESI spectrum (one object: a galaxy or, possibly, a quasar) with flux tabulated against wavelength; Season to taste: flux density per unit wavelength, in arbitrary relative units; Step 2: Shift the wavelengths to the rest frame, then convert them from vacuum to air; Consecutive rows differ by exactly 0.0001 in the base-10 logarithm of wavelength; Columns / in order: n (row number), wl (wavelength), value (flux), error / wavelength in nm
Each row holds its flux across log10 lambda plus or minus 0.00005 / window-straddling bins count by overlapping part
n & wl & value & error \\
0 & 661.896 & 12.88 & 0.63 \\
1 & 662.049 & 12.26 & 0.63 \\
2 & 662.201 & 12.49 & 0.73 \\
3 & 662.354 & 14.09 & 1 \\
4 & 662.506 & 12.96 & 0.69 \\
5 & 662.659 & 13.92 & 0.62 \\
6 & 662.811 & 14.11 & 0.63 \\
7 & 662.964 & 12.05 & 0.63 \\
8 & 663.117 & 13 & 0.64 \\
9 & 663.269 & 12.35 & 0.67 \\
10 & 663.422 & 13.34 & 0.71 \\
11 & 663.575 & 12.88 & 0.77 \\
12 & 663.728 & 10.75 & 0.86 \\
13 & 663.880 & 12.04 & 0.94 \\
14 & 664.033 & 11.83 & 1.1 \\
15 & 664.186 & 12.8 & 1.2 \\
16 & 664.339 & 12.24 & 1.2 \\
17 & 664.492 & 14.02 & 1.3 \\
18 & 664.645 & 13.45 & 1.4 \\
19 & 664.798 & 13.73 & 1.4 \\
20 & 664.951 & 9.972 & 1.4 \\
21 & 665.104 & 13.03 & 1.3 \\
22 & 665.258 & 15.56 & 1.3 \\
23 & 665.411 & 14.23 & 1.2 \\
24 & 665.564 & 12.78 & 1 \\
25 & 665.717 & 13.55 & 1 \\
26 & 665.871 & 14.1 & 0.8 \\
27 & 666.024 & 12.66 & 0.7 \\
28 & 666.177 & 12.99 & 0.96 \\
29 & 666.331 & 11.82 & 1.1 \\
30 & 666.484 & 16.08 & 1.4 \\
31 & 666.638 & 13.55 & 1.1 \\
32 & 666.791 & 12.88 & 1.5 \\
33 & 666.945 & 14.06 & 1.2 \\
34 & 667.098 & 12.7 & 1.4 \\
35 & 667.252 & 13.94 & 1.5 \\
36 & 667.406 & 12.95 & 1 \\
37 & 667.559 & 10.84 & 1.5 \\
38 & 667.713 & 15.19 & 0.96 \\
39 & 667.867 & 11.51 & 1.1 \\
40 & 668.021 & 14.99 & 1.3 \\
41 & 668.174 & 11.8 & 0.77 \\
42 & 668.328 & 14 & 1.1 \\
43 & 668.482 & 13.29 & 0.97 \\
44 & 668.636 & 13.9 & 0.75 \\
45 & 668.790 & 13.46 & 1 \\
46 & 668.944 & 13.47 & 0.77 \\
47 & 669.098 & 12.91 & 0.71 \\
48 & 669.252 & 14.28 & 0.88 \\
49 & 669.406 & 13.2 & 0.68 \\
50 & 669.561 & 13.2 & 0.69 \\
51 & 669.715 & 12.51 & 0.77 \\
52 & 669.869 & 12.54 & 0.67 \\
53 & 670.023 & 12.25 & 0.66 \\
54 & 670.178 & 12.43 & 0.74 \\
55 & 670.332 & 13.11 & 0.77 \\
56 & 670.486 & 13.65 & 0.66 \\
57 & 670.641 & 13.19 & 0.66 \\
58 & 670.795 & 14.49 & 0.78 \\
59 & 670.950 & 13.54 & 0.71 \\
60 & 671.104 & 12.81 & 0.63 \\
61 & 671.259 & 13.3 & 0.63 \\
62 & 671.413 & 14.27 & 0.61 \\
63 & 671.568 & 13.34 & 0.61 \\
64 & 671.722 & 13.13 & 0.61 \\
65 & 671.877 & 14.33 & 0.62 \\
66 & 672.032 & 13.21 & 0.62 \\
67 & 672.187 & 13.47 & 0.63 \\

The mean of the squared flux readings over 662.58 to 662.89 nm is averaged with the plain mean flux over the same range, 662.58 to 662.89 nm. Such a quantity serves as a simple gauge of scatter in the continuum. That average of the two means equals 105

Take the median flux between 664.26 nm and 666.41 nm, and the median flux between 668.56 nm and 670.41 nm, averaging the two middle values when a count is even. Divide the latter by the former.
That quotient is 0.99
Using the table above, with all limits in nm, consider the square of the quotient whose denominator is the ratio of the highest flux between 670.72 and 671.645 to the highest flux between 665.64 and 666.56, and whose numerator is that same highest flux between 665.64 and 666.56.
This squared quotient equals 318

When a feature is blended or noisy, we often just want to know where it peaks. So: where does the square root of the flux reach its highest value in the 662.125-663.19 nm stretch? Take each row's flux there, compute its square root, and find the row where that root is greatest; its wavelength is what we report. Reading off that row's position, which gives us 662.811 nm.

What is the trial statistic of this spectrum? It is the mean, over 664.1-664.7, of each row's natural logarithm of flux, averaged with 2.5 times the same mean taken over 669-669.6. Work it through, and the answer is 4.53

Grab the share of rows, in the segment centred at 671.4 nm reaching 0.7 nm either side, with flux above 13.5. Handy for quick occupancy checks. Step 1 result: 0.44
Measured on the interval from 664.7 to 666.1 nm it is 0.56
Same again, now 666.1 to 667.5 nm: 0.44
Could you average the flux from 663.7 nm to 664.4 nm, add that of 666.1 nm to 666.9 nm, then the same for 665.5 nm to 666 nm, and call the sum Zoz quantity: 38.9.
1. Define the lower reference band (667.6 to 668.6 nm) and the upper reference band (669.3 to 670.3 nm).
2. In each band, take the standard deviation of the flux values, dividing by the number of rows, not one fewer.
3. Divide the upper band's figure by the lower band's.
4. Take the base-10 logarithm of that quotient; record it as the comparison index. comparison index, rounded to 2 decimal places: -0.58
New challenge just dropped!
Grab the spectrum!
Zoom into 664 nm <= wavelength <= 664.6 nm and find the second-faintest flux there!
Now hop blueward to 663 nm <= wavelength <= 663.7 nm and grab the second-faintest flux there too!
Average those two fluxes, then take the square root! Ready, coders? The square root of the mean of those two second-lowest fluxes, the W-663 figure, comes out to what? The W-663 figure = 3.544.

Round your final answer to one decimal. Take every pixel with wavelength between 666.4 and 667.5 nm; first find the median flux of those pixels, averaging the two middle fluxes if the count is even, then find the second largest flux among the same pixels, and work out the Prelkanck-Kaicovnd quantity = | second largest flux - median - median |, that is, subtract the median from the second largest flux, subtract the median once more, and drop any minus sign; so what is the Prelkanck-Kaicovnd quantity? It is 13.0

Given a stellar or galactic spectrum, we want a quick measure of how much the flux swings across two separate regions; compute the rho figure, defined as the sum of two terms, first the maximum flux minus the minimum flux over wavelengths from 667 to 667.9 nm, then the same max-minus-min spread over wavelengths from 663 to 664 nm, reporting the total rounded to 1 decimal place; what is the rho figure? 6.9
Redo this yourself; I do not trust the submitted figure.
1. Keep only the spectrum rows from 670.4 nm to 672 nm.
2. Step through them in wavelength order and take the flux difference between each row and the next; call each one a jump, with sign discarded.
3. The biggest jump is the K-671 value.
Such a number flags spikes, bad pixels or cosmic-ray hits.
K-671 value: 1.3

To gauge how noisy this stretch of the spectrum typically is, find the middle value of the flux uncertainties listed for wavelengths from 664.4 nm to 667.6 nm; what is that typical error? 1.30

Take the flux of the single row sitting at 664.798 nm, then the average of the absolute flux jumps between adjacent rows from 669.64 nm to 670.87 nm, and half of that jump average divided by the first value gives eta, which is 0.018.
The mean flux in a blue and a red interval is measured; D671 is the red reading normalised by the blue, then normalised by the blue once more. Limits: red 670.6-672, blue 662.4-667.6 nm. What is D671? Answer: 0.080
